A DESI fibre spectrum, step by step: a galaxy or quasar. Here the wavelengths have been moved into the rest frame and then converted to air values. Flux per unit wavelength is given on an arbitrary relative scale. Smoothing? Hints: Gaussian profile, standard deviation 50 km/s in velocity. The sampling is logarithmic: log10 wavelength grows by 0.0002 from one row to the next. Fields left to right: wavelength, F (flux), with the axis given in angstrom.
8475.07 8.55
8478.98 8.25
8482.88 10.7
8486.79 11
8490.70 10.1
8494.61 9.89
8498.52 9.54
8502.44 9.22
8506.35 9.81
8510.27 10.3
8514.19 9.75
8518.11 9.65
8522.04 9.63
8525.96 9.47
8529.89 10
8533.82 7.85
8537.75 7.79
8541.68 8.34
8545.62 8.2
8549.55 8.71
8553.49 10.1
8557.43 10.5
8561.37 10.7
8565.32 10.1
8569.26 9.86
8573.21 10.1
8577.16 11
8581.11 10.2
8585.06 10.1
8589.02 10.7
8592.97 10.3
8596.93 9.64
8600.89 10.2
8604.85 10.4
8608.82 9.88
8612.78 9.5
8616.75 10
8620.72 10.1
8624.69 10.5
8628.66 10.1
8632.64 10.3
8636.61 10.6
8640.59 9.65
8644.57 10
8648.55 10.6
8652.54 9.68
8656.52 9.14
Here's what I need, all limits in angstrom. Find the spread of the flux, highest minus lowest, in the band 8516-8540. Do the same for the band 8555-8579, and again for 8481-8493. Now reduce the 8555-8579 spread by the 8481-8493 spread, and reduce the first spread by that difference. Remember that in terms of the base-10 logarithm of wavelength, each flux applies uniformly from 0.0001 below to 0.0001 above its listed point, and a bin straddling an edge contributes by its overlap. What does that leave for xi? 2.0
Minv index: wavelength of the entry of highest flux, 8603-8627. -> 8624.69 angstrom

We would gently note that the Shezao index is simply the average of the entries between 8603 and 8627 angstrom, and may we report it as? 10.1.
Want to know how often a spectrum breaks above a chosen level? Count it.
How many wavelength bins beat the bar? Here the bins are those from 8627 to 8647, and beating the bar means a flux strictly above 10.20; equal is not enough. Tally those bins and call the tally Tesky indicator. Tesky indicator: 2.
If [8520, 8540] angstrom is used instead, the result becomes 0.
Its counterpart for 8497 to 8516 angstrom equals 1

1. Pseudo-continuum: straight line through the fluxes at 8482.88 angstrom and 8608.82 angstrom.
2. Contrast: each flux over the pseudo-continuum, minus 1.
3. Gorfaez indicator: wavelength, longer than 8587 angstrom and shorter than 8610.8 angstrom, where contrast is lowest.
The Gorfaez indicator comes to 8596.93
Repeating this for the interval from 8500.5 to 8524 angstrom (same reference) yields 8502.44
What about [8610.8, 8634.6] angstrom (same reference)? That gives 8612.78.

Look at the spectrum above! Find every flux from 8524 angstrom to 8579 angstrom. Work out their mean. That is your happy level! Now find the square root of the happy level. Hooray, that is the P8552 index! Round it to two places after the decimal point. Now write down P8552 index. 3.08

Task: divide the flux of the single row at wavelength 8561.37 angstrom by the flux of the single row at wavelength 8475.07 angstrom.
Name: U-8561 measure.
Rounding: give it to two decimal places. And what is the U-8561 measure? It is 1.25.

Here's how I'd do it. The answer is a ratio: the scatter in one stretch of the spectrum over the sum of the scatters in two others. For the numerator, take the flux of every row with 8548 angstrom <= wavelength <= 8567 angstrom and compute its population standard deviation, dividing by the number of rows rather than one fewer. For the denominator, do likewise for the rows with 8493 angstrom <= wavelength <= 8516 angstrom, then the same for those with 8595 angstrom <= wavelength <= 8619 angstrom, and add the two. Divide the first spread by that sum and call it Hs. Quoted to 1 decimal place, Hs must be 1.1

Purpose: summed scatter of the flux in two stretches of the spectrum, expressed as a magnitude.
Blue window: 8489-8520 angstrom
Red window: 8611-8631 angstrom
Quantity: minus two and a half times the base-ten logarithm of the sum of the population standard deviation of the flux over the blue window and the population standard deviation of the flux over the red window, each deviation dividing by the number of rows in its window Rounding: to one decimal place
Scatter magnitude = 0.5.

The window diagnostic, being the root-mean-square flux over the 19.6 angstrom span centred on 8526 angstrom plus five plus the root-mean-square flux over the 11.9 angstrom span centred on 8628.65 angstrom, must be 24.65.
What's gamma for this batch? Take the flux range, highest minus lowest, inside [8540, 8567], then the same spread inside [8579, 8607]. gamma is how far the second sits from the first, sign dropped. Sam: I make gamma 1.44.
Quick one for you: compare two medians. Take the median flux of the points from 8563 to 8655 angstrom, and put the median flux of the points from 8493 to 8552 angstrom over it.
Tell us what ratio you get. 0.94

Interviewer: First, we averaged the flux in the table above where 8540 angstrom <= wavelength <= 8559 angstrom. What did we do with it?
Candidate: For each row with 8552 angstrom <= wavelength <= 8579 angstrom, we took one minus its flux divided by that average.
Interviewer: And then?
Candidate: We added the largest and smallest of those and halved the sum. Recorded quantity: -0.14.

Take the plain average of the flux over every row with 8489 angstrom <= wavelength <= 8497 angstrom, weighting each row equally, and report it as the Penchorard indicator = 10.0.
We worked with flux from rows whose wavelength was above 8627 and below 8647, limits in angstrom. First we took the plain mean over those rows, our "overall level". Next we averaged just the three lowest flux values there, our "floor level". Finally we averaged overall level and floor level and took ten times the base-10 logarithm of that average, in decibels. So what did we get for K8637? 10.01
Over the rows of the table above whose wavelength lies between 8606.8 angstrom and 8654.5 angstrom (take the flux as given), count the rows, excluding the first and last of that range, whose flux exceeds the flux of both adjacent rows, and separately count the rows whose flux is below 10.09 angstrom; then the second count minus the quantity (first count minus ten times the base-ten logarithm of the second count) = 11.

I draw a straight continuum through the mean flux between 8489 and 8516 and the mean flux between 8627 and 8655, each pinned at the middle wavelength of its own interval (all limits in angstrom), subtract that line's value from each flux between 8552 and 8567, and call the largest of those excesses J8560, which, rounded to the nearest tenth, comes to 0.8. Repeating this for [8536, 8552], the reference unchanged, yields -1.2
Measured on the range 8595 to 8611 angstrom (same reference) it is 0.4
